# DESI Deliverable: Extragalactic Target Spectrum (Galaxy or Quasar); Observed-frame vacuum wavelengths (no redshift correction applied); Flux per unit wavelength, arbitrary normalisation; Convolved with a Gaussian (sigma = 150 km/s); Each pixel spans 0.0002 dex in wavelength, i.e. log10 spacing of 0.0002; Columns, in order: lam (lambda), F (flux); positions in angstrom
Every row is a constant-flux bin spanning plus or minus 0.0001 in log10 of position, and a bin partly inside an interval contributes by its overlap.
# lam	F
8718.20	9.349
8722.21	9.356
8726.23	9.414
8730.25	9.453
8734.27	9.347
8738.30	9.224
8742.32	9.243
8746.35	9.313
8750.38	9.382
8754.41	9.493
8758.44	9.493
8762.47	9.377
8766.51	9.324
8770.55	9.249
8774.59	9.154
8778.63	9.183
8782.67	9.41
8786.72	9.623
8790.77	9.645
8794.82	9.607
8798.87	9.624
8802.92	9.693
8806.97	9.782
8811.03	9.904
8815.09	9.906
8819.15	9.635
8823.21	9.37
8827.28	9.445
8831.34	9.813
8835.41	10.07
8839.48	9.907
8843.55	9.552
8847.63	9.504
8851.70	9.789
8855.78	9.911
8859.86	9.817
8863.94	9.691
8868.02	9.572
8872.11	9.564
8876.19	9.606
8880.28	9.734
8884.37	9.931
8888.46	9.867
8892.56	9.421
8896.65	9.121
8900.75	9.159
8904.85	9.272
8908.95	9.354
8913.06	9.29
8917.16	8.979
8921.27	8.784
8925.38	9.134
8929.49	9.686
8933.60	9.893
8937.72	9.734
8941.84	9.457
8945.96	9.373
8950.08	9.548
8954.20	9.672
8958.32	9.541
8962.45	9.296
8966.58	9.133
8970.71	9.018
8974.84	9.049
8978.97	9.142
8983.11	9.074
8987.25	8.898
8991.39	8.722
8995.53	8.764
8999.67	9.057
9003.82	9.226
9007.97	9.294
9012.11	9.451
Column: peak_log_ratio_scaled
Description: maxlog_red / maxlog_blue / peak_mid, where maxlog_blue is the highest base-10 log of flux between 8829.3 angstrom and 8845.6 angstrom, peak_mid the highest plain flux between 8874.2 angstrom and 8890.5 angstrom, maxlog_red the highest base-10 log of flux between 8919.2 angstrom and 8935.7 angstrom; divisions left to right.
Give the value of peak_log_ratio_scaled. 0.100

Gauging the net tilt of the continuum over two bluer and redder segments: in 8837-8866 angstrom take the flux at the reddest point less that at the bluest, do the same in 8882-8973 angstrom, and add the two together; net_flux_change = -1.1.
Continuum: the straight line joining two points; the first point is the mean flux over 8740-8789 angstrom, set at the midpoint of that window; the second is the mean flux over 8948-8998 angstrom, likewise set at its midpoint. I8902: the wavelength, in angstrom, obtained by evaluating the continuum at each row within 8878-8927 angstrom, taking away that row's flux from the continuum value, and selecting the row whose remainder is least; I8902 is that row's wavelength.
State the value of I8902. 8884.37 angstrom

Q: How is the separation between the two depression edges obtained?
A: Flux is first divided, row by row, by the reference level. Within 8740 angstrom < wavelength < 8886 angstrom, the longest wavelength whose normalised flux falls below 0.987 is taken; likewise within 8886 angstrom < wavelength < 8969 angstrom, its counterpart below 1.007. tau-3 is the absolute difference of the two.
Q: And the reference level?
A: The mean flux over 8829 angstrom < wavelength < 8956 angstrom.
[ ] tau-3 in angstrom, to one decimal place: 143.4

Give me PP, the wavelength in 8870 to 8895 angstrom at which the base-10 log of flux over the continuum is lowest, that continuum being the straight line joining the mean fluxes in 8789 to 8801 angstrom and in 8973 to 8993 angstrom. 8892.56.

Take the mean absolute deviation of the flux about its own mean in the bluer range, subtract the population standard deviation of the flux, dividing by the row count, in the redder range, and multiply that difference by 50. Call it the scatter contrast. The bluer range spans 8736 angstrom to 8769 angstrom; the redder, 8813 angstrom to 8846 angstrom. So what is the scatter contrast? -7.6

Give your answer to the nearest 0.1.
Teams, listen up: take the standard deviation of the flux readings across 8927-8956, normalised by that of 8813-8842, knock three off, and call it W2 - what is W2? -2.3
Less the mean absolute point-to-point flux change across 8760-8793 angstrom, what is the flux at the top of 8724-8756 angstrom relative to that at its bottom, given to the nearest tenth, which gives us 0.0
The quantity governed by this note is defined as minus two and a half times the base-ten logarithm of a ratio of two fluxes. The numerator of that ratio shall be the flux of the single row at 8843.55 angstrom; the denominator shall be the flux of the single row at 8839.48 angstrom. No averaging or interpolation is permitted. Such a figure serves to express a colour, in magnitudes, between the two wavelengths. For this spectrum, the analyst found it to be 0.040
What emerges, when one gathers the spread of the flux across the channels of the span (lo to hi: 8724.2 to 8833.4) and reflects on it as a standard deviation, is 0.21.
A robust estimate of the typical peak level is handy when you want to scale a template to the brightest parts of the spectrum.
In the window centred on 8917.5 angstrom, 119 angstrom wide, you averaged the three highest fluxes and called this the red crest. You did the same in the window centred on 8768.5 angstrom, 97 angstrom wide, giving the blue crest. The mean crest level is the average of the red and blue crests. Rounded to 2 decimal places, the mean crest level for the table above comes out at 9.88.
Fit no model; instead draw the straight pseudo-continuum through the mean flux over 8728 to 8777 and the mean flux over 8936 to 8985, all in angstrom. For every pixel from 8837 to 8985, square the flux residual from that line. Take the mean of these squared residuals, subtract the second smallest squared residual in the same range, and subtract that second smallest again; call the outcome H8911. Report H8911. 0.11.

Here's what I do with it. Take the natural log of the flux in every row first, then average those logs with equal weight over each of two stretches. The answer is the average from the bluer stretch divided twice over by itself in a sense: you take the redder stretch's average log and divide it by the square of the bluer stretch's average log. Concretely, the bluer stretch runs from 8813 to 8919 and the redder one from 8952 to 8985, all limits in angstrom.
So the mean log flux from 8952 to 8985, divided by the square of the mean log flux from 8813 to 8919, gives 0.435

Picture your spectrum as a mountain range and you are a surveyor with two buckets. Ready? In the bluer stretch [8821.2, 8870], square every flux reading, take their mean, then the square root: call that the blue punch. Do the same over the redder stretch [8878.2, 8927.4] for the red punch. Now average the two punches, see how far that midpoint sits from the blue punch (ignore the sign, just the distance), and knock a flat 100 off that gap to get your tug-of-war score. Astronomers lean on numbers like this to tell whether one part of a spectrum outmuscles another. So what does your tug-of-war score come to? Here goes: -99.8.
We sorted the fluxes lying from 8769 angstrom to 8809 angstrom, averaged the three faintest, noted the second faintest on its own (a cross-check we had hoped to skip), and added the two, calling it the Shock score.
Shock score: 18.4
